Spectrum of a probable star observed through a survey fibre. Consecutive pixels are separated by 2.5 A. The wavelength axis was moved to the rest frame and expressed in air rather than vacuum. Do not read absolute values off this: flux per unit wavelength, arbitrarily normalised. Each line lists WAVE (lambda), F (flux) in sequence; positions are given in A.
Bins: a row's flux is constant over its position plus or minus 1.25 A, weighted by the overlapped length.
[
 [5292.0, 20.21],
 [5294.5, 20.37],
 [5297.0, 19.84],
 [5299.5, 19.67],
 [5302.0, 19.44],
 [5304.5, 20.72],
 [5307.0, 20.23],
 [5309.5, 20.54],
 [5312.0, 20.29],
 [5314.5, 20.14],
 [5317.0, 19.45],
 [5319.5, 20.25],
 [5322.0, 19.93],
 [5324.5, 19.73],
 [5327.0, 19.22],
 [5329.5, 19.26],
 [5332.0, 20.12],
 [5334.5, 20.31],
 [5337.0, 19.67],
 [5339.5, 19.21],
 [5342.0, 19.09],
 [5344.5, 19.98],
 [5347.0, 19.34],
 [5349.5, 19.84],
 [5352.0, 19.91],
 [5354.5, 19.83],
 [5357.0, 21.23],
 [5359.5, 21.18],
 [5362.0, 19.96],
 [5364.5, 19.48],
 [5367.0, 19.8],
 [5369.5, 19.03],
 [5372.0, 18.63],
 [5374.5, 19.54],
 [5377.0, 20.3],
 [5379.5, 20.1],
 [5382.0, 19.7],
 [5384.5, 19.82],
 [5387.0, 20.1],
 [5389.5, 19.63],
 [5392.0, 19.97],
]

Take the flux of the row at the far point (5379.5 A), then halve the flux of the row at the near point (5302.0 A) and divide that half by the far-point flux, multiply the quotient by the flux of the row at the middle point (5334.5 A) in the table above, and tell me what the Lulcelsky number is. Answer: 9.8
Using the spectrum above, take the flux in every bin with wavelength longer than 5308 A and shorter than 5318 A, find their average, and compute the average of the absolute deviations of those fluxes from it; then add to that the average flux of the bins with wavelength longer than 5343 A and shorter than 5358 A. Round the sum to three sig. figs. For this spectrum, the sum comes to 20.3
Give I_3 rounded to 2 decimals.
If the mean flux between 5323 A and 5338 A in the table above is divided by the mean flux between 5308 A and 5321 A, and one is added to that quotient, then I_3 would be 1.98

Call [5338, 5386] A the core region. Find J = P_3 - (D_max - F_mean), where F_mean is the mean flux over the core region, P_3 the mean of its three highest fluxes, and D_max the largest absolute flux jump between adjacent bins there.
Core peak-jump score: 39.3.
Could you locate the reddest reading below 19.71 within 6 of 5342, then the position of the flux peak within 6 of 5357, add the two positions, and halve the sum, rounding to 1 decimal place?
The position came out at 5352.0 A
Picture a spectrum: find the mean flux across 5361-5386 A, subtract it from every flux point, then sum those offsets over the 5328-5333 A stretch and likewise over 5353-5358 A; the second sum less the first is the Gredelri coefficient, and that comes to 1.7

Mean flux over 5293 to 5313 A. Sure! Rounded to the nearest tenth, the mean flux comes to 20.1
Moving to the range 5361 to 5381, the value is 19.6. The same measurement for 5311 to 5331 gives 19.8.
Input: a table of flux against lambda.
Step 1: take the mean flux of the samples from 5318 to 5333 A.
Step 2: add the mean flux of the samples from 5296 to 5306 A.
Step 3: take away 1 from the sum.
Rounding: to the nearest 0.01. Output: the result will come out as 38.67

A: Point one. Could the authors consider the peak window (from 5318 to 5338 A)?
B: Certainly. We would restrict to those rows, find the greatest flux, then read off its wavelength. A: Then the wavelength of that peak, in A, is 5334.5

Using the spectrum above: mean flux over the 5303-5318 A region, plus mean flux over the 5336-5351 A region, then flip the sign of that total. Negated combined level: -39.8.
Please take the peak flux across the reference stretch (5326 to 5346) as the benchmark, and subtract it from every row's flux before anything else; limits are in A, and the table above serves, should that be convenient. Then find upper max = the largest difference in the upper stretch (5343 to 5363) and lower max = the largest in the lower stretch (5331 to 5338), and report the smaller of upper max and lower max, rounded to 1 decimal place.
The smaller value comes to 0.0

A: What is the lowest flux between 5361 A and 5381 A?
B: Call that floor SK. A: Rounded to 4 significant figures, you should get 18.63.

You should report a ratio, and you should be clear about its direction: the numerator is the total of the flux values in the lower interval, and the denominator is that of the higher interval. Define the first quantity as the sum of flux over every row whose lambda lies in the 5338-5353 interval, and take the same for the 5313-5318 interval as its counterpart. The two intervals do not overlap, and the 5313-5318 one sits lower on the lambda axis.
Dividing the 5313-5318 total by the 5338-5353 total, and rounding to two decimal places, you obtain 0.34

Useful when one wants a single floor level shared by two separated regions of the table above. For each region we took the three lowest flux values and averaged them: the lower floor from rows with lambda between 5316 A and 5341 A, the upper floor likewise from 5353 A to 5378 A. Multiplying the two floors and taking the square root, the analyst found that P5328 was 19.1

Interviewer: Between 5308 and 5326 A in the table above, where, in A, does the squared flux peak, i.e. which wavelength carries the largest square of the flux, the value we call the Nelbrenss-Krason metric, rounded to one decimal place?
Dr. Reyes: 5309.5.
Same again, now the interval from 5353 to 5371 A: 5357.0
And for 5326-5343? 5334.5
